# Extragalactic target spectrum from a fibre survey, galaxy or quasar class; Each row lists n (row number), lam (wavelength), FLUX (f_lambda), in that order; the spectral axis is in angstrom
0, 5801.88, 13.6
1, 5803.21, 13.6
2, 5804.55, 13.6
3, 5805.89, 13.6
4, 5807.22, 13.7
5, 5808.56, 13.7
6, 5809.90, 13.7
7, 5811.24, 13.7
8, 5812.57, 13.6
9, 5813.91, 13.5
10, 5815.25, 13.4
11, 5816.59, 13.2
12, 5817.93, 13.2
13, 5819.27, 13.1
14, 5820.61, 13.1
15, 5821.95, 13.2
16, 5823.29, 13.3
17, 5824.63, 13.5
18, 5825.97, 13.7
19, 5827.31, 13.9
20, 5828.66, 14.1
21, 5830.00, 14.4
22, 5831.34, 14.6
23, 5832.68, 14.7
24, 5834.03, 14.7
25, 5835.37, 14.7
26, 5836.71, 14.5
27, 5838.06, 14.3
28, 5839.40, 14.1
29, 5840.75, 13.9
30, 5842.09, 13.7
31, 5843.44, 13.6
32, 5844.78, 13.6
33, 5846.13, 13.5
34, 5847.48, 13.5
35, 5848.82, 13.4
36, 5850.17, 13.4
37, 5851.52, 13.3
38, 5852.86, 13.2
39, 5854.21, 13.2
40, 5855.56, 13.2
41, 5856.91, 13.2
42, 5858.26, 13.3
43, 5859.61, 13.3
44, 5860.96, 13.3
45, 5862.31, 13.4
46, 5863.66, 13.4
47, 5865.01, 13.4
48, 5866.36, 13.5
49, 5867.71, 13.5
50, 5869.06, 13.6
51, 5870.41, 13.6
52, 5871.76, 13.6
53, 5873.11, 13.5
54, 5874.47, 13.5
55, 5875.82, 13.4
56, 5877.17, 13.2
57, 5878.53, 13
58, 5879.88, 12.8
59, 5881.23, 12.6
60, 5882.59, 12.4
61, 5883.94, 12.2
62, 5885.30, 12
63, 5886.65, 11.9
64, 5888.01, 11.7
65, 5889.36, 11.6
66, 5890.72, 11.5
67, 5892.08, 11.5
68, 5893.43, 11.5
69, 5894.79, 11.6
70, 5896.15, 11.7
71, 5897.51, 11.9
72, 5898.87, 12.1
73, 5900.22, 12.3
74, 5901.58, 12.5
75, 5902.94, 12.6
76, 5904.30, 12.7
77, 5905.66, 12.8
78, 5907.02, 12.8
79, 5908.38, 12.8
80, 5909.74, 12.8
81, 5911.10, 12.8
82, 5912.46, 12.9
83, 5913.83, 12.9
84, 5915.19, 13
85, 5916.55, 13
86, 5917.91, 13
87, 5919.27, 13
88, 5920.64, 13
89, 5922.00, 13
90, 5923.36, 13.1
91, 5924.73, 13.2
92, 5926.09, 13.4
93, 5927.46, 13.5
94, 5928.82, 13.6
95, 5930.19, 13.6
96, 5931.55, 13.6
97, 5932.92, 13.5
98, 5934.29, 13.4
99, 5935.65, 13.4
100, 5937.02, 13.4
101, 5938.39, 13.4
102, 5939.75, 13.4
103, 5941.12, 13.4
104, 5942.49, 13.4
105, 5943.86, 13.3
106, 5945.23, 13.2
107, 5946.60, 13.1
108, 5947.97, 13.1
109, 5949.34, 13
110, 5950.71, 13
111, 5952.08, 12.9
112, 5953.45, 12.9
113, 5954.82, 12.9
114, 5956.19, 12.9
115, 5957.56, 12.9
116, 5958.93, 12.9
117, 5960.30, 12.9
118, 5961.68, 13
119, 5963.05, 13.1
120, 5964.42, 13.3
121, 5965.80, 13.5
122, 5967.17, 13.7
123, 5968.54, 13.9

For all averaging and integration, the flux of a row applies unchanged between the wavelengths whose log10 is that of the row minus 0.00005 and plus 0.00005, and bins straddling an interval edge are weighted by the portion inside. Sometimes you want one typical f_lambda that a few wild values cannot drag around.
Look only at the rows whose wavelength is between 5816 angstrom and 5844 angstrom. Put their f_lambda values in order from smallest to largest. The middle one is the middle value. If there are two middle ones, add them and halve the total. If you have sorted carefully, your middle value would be 13.9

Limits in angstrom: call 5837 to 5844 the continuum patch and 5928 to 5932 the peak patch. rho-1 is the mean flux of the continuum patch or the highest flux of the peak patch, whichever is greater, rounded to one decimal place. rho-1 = 13.9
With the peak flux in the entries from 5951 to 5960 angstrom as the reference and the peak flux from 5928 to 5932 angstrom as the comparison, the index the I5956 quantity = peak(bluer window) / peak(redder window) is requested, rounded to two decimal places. 1.05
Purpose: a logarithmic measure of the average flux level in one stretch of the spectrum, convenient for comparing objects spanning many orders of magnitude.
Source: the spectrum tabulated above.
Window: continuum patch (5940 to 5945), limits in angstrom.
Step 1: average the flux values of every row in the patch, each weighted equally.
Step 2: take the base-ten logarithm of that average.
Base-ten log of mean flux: 1.13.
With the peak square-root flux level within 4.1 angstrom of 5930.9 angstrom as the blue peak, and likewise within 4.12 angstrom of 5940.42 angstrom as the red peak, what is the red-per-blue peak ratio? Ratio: 0.993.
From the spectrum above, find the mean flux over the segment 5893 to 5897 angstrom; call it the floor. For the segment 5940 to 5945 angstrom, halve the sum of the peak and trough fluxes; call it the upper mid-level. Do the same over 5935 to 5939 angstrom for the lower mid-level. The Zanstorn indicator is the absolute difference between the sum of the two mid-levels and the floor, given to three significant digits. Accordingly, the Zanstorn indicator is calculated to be 15.2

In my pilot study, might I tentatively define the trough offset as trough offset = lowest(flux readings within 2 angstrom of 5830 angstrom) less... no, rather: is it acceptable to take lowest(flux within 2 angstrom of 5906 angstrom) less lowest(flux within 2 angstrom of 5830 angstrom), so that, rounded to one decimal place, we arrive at -1.4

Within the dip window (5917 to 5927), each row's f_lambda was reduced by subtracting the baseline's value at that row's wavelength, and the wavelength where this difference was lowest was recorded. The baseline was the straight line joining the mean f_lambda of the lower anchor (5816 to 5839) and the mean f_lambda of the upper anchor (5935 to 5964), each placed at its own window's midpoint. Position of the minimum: 5917.91 angstrom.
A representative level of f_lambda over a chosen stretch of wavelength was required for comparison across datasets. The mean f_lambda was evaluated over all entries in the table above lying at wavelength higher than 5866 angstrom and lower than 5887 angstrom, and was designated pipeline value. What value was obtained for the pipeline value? 13.0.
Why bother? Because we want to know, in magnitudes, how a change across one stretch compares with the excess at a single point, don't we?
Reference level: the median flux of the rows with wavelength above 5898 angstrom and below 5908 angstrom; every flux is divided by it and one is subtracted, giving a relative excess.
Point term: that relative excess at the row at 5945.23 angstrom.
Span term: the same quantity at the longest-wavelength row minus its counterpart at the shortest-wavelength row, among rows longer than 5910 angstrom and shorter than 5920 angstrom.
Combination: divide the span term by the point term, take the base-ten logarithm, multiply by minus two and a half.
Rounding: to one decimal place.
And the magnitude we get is 1.2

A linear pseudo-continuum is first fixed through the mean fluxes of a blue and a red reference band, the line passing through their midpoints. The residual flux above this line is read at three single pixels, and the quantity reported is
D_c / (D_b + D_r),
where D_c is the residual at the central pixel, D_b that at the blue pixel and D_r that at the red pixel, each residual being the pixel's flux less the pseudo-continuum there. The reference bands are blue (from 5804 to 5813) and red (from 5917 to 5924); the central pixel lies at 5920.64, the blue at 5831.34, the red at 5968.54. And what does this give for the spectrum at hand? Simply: 0.0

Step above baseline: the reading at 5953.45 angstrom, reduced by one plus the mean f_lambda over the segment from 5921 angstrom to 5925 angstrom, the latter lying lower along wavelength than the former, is -1.2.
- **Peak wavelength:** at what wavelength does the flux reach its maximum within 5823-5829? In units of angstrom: 5828.66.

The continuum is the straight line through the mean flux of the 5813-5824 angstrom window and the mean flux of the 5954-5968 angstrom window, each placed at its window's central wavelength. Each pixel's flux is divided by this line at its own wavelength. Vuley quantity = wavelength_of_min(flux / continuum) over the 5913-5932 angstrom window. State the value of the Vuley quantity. 5913.83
